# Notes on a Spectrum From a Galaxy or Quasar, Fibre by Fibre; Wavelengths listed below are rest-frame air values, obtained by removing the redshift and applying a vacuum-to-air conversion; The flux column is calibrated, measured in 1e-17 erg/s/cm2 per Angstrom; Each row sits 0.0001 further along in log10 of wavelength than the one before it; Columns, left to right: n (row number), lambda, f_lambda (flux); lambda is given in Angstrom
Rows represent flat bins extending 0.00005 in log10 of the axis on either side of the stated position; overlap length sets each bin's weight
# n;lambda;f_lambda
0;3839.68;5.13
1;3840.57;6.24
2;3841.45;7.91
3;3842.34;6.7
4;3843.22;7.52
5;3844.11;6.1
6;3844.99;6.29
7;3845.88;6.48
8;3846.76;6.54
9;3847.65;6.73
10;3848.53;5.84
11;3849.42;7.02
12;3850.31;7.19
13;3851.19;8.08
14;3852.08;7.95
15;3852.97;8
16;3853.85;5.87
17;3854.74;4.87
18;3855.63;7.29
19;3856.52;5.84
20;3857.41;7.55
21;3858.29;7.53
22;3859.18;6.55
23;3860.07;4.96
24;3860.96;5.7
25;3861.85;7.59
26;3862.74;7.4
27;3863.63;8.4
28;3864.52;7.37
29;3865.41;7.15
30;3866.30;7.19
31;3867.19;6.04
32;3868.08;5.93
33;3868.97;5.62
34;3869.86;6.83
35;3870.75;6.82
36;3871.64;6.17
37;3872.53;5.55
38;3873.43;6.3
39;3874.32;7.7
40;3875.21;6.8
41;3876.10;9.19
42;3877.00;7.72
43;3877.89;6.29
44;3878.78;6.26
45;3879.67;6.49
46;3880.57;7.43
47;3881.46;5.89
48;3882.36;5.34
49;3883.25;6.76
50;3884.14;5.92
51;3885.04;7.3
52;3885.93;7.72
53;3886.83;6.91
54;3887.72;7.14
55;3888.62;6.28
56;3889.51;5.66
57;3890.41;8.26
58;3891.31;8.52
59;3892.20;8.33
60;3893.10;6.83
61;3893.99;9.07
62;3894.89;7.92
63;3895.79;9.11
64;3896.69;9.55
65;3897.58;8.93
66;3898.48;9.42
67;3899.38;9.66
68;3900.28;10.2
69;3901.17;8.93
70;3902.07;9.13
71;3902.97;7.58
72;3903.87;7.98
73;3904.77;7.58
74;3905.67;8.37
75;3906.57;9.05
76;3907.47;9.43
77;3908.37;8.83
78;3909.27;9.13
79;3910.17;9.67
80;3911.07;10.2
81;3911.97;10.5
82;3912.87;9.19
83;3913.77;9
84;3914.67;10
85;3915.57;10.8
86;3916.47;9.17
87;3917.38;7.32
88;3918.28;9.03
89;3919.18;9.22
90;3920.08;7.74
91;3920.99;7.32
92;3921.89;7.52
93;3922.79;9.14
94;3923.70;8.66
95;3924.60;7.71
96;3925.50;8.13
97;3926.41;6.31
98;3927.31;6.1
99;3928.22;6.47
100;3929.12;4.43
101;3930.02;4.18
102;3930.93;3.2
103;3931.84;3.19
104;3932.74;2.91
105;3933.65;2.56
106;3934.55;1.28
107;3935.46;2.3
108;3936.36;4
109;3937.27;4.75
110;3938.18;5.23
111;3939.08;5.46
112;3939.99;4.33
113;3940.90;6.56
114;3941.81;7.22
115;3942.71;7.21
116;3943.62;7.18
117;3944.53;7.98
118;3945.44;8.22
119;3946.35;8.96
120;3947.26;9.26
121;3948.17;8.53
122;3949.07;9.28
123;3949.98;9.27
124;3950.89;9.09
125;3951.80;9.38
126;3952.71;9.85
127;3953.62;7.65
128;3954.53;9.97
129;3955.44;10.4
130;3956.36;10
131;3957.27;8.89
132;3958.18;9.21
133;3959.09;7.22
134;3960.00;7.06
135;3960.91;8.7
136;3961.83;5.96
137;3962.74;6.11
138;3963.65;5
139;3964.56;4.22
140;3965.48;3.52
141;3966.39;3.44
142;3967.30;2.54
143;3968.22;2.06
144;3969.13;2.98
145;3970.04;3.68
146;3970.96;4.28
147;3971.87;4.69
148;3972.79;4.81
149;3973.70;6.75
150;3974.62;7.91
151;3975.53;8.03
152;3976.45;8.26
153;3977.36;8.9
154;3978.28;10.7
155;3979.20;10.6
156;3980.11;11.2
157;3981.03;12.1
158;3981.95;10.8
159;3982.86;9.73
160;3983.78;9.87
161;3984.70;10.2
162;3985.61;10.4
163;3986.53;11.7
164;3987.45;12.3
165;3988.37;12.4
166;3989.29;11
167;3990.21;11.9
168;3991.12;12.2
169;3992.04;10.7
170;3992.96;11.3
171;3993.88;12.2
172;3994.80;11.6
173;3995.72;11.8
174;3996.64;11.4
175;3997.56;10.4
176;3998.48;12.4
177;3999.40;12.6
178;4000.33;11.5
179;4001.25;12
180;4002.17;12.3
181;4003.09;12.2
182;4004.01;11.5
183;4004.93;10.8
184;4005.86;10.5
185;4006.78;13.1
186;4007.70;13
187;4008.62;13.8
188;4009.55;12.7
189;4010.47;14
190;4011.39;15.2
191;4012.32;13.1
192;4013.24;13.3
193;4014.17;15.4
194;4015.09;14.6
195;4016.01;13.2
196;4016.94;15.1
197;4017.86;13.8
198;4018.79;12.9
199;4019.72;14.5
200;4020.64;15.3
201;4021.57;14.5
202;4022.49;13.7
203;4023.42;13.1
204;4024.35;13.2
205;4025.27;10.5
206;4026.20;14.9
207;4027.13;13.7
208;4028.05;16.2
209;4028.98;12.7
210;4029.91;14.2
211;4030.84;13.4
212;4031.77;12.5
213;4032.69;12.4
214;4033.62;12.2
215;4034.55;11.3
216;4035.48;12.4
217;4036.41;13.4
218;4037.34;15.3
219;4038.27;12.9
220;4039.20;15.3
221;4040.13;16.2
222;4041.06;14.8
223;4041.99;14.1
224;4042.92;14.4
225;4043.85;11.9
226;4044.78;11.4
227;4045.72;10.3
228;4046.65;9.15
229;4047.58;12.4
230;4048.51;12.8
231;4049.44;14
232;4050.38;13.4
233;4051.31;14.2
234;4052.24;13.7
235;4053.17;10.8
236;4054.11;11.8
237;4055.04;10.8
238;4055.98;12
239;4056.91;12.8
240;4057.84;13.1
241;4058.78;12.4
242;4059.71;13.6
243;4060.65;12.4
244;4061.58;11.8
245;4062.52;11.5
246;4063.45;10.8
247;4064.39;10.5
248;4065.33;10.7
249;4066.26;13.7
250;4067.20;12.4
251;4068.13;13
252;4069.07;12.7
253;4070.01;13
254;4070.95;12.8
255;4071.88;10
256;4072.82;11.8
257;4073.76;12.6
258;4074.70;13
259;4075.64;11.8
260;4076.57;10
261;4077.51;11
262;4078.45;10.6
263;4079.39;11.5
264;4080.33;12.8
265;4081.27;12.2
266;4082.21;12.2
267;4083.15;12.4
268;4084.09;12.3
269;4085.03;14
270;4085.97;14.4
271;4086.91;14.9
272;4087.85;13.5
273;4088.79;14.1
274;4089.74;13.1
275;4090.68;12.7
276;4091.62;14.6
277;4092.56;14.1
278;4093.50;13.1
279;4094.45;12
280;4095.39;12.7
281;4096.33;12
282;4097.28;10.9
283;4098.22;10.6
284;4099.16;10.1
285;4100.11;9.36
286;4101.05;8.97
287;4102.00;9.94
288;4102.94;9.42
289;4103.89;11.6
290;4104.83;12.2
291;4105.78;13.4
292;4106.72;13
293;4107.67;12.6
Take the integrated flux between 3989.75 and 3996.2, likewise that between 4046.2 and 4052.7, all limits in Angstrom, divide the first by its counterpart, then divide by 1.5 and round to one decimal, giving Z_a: 0.6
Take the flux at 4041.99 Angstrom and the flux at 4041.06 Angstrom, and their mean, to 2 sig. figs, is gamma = 14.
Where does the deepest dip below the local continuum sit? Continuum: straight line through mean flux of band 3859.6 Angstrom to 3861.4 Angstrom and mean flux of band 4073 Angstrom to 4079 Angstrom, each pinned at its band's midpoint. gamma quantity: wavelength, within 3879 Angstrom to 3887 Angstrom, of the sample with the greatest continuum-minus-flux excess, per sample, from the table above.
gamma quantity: 3882.36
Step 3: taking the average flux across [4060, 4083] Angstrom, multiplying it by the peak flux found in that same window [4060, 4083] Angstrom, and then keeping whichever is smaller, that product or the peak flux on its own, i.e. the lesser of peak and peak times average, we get 13.7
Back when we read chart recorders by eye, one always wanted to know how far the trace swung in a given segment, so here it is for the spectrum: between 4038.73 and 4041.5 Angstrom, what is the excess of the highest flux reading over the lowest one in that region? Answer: 1.4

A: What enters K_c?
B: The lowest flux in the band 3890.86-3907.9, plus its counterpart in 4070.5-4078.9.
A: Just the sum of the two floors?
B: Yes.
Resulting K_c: 17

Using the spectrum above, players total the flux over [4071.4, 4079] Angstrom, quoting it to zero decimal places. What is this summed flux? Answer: 91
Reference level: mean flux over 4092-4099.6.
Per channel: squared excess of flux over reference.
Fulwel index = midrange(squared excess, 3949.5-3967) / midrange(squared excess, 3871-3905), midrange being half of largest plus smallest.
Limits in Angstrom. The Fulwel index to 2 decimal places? 1.60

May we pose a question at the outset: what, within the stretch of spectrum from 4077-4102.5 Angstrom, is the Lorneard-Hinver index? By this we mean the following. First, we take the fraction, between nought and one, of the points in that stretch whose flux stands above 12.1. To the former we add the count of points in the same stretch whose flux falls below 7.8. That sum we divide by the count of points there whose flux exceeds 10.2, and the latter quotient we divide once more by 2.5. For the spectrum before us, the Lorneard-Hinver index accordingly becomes 0.010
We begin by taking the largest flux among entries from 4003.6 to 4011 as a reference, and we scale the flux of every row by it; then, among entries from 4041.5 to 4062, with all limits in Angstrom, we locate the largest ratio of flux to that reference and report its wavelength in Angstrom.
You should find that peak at 4042.92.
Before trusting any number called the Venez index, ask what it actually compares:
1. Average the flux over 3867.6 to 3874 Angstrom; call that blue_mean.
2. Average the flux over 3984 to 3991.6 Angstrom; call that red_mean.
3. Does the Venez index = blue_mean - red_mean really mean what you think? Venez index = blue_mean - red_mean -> -5.3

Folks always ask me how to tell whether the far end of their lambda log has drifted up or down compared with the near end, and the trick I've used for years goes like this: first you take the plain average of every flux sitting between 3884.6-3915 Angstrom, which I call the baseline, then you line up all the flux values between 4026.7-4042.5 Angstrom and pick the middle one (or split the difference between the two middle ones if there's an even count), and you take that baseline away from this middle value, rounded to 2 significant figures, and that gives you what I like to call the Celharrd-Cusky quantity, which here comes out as 4.8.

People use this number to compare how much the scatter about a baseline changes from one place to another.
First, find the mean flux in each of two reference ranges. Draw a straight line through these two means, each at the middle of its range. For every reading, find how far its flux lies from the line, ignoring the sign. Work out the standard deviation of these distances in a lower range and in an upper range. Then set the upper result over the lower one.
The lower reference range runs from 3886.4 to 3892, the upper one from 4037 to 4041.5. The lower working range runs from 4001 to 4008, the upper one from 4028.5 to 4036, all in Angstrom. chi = 1.0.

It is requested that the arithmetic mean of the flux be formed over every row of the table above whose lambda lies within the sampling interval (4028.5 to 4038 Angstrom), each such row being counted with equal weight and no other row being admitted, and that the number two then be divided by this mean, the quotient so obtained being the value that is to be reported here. 0.15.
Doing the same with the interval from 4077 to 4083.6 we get 0.17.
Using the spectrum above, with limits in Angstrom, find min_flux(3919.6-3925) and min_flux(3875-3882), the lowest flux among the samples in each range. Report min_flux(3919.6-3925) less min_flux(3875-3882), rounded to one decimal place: 1.4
